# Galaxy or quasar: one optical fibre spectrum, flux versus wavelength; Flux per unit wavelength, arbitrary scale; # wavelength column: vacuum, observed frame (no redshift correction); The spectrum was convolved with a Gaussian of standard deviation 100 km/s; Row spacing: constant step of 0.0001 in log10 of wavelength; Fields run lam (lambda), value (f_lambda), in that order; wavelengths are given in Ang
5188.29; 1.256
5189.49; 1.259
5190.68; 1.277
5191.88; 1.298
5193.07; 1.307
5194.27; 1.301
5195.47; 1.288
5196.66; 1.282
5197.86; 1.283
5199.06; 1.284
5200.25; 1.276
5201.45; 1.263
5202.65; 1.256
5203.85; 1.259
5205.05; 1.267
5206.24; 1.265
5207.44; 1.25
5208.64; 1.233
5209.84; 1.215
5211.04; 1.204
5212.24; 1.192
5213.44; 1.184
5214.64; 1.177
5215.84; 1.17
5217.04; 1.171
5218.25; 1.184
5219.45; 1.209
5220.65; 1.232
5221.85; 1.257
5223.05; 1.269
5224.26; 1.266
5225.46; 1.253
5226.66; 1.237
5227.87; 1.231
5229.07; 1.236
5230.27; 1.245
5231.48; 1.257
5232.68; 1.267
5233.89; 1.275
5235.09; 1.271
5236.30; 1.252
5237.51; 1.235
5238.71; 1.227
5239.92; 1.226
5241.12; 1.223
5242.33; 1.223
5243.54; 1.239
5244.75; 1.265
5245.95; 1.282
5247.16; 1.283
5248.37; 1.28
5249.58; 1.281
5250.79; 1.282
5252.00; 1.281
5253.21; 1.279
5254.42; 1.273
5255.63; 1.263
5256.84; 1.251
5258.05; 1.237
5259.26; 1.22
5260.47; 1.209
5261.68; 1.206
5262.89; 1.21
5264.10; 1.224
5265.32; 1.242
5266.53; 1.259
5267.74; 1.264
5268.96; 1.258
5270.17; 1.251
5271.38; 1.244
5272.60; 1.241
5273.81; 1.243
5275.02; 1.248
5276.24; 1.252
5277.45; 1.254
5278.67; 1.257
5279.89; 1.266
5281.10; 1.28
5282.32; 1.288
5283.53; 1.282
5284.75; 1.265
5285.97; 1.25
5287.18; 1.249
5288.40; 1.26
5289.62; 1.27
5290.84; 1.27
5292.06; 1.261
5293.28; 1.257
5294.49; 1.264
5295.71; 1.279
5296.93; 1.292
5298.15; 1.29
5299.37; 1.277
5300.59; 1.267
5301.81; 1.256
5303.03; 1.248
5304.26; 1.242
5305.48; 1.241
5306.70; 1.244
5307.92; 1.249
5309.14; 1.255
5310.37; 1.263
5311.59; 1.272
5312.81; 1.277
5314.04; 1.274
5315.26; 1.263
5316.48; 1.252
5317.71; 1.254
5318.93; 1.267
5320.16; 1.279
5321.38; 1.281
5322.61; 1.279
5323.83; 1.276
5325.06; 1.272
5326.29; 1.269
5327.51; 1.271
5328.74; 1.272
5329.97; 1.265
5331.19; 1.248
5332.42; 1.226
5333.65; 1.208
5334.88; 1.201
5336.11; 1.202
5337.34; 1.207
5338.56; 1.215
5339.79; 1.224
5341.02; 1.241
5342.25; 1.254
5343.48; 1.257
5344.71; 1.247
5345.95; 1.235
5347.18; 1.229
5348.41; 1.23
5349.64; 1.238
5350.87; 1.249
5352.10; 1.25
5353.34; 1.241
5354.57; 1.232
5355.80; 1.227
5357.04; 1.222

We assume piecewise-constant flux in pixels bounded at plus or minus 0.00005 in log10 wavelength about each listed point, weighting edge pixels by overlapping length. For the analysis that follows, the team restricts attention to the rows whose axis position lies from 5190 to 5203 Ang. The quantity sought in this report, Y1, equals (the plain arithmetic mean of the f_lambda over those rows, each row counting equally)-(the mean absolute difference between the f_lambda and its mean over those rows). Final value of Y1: 1.27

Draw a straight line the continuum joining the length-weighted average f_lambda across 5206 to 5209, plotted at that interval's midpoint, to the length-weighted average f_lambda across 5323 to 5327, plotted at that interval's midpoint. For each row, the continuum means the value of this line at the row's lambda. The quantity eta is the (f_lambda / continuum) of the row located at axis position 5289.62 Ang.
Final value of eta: 1.00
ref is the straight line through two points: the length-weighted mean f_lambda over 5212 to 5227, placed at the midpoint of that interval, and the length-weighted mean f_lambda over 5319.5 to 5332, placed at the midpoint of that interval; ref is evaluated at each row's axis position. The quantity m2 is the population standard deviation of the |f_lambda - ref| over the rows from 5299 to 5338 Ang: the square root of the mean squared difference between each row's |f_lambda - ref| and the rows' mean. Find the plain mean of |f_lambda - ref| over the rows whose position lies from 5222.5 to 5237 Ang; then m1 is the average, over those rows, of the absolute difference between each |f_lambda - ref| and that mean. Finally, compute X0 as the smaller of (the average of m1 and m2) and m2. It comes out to 0.0172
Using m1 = 0.012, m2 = 0.0219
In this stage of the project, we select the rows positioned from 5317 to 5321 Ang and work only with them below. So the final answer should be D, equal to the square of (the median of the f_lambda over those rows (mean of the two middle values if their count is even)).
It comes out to 1.605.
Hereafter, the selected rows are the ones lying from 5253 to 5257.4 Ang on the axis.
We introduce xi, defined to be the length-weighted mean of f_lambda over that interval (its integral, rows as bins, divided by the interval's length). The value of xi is 1.27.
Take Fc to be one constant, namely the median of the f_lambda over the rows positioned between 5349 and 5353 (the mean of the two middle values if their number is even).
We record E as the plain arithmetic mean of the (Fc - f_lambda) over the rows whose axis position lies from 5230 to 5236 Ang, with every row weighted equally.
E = -0.01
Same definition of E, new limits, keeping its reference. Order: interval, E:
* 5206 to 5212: 0.02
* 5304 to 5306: 0.01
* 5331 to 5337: 0.03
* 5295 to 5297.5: -0.04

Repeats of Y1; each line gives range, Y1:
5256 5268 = 1.21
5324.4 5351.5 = 1.22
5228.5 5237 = 1.25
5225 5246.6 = 1.23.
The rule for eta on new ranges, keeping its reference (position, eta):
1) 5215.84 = 0.94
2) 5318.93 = 1.00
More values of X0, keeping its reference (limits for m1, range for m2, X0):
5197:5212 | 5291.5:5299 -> 0.0129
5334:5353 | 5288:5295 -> 0.0053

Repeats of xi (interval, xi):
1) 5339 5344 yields 1.24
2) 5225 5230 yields 1.24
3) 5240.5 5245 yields 1.23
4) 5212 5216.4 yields 1.18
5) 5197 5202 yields 1.28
